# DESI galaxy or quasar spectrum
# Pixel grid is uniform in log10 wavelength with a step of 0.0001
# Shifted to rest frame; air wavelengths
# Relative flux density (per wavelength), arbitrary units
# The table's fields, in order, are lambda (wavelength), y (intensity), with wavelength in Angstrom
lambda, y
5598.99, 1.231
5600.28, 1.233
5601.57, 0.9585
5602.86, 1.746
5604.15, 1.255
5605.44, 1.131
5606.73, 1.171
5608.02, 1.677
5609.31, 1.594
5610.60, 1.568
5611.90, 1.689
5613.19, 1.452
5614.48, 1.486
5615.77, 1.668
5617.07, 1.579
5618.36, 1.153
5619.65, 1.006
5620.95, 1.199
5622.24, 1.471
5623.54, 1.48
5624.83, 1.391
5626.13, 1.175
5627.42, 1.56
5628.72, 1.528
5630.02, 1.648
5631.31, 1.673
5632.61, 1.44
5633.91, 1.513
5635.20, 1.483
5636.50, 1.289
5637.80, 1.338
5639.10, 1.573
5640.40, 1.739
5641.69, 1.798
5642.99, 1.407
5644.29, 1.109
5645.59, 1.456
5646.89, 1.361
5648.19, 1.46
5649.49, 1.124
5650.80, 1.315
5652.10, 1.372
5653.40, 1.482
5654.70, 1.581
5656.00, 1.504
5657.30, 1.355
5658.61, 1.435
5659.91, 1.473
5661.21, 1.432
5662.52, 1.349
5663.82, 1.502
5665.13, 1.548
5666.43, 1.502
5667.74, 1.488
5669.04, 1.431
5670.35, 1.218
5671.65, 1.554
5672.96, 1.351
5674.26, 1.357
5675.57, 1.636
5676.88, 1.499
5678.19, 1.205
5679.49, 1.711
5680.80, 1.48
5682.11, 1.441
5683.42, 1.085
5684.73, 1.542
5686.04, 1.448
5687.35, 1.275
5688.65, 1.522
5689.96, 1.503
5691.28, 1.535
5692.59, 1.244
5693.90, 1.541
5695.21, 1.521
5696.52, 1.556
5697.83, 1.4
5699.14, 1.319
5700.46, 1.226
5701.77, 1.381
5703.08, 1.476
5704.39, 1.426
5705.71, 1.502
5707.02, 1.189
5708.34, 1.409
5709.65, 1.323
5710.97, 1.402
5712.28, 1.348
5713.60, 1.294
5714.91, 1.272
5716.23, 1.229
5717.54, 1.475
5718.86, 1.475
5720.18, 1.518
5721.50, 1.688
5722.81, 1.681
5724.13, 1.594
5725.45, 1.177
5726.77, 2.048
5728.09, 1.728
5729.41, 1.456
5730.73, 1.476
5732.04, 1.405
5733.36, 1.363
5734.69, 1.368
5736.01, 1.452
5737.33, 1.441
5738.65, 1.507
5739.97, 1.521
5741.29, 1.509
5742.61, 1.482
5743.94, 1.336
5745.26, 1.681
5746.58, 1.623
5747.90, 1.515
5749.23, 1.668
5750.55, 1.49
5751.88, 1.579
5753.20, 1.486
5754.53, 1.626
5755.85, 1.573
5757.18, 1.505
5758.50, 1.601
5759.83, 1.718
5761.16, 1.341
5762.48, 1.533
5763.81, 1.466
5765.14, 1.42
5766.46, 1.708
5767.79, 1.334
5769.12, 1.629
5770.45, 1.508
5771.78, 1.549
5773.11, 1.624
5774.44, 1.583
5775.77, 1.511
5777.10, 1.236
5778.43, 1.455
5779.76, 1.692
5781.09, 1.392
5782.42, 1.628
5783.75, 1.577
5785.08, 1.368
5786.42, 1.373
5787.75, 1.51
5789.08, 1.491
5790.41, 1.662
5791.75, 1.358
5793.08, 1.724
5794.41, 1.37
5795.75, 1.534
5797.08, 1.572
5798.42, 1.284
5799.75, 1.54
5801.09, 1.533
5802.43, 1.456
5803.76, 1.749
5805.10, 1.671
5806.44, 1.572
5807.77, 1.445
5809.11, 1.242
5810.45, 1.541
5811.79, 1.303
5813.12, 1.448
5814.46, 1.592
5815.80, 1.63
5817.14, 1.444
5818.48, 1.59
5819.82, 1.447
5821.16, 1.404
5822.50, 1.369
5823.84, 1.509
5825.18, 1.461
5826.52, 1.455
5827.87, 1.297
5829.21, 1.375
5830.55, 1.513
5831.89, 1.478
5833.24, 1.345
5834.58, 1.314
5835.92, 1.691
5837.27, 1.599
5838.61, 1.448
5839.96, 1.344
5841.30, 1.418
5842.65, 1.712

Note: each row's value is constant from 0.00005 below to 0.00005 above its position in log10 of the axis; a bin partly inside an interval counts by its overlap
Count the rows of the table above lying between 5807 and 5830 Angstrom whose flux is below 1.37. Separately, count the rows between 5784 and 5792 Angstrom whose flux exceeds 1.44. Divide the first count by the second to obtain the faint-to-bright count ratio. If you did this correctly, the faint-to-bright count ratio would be 1.3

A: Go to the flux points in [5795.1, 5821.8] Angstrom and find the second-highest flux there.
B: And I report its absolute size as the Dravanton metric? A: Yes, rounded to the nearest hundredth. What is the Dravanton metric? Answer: 1.67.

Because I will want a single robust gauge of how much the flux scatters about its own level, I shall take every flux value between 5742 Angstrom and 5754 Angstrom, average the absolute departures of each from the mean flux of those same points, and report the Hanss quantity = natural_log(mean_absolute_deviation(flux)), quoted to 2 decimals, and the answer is -2.44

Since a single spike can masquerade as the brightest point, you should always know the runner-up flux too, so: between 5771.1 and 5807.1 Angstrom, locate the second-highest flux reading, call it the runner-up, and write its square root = 1.31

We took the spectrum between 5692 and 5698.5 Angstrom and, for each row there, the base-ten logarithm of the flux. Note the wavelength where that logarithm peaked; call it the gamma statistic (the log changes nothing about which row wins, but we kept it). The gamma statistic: 5696.52 Angstrom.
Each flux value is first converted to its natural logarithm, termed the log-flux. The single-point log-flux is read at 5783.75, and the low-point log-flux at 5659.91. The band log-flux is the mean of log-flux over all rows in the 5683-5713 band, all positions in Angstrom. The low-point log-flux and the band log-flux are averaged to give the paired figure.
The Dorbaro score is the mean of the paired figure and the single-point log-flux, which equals 0.41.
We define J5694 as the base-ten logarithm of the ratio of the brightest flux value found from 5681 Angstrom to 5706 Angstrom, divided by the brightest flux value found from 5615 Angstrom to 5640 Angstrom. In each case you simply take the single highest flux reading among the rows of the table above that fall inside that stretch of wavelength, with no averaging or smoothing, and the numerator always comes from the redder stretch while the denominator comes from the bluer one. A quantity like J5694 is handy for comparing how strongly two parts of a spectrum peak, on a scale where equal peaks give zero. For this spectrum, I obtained -0.031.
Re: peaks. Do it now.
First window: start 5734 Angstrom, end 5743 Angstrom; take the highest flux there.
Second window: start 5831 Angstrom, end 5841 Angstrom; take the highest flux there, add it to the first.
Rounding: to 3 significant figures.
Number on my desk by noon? 3.21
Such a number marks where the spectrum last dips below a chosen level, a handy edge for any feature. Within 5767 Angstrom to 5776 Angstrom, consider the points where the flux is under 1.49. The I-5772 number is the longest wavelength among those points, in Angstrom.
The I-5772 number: 5767.79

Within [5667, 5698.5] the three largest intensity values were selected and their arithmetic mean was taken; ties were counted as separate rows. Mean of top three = 1.63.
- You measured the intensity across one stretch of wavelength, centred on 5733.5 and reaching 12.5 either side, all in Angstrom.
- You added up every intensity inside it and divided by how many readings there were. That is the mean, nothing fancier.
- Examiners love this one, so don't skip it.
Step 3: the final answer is 1.52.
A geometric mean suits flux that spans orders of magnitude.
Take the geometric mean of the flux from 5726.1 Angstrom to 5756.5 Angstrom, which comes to 1.53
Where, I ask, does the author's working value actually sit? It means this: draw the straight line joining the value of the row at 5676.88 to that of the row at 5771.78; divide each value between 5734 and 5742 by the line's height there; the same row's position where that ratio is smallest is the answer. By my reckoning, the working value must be 5734.69 Angstrom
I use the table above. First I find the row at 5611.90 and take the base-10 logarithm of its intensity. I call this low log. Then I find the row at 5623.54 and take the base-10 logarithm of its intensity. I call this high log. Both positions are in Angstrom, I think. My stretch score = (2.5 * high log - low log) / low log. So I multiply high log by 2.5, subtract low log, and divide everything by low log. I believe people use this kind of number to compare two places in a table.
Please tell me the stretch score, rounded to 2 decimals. 0.87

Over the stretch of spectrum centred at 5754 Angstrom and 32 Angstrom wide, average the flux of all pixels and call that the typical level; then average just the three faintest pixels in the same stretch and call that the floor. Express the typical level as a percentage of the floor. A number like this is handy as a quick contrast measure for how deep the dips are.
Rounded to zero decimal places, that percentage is 115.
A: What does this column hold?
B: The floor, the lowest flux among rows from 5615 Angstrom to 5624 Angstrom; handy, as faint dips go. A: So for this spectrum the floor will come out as 1.006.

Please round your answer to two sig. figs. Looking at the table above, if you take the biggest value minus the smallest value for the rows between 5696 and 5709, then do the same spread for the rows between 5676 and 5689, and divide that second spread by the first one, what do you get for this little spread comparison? 1.7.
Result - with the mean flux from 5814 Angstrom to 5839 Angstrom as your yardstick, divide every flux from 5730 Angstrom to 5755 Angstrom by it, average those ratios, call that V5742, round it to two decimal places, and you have 1.02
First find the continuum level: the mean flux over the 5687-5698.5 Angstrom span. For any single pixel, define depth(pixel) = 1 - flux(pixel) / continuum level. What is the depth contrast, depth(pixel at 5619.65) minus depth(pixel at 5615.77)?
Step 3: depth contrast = 0.45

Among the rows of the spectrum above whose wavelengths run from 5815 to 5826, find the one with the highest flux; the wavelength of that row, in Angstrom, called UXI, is 5815.80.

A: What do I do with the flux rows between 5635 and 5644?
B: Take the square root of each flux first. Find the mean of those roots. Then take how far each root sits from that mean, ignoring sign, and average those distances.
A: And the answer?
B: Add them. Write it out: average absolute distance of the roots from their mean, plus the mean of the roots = 1.29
